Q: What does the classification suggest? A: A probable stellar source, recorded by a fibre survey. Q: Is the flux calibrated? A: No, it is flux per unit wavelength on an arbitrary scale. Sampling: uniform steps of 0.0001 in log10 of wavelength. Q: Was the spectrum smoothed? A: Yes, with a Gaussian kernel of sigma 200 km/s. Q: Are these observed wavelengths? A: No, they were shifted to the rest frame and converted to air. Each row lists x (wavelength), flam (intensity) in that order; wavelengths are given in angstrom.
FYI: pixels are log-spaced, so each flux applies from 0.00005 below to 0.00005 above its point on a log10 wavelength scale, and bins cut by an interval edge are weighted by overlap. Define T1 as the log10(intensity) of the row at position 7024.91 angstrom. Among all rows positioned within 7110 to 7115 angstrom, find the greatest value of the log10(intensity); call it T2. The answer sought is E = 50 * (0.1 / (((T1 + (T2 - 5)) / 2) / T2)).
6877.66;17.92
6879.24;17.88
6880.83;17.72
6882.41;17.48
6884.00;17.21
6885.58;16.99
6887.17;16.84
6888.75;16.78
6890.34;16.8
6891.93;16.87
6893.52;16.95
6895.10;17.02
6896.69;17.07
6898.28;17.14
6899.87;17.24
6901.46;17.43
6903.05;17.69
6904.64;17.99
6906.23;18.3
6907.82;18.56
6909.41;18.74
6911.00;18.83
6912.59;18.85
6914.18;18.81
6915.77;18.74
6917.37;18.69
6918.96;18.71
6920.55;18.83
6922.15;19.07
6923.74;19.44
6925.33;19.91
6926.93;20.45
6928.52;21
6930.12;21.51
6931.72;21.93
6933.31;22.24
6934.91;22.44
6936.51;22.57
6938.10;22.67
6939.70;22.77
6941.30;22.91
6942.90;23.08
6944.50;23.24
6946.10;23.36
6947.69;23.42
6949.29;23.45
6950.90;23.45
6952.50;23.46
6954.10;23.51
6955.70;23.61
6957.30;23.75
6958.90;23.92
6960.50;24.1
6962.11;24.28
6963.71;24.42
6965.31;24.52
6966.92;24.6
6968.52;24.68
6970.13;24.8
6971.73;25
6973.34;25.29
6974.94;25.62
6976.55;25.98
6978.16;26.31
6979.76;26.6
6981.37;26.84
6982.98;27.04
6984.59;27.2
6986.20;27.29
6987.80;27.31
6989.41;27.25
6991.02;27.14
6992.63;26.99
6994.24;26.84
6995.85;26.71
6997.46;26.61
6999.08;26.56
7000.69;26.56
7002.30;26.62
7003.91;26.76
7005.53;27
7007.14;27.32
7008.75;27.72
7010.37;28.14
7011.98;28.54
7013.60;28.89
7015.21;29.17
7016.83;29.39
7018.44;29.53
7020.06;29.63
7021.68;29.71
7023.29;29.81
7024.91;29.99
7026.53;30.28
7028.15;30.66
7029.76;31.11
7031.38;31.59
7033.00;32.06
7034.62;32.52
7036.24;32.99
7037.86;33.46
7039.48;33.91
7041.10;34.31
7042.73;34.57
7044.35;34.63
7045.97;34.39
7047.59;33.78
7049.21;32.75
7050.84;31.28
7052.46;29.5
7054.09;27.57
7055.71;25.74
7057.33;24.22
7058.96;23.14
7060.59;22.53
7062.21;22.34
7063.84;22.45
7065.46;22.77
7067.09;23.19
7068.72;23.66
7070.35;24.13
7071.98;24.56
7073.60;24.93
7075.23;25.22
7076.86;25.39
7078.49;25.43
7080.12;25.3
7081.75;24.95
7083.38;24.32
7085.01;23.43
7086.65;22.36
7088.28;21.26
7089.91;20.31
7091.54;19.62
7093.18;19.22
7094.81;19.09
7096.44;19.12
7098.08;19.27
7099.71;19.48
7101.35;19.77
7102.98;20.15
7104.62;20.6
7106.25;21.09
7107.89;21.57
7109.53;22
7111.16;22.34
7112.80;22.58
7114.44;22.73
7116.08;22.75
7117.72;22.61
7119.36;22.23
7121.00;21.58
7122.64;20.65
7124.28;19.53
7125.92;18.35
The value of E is -6.26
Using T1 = 1.48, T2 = 1.36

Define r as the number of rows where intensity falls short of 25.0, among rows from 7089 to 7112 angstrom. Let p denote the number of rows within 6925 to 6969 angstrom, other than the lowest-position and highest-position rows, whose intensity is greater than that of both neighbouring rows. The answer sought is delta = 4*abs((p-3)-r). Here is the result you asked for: 68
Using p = 0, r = 14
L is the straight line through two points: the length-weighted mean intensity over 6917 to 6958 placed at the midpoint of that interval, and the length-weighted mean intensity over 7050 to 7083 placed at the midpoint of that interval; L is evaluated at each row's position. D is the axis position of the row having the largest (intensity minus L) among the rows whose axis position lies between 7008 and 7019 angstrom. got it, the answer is 7018.44 angstrom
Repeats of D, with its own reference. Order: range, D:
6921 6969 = 6968.52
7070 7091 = 7078.49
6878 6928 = 6926.93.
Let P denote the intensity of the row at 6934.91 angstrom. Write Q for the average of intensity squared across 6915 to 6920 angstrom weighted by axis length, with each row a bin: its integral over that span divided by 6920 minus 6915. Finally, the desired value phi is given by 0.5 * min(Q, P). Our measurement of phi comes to 11.2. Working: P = 22.44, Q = 350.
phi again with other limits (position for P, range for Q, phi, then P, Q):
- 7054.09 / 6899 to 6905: 13.8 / 27.57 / 308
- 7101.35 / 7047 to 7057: 9.9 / 19.77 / 894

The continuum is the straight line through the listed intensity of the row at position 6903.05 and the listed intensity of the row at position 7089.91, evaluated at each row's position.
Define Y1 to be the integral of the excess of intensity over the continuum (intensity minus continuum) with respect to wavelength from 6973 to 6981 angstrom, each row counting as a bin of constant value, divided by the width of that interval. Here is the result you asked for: 7.3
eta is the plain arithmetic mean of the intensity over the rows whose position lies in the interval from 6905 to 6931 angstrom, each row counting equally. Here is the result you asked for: 19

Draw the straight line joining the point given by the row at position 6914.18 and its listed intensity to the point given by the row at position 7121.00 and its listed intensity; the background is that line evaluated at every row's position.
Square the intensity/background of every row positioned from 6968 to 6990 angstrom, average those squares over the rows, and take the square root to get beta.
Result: 1.33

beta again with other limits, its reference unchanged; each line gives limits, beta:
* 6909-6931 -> 1.03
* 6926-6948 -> 1.17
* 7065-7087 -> 1.16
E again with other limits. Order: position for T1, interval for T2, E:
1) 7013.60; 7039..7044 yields -7.69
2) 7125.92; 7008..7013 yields -6.38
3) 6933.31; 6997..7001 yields -6.40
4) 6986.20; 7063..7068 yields -6.21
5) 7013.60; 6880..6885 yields -5.45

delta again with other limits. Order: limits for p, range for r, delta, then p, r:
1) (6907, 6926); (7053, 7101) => 100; 1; 23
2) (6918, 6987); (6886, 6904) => 56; 0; 11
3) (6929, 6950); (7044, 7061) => 24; 0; 3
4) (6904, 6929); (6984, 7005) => 8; 1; 0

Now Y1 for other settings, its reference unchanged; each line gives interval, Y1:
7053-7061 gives 5.1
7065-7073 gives 3.7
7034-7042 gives 13.9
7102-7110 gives 0.5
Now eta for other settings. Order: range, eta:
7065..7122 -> 22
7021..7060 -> 31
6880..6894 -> 17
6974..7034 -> 28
